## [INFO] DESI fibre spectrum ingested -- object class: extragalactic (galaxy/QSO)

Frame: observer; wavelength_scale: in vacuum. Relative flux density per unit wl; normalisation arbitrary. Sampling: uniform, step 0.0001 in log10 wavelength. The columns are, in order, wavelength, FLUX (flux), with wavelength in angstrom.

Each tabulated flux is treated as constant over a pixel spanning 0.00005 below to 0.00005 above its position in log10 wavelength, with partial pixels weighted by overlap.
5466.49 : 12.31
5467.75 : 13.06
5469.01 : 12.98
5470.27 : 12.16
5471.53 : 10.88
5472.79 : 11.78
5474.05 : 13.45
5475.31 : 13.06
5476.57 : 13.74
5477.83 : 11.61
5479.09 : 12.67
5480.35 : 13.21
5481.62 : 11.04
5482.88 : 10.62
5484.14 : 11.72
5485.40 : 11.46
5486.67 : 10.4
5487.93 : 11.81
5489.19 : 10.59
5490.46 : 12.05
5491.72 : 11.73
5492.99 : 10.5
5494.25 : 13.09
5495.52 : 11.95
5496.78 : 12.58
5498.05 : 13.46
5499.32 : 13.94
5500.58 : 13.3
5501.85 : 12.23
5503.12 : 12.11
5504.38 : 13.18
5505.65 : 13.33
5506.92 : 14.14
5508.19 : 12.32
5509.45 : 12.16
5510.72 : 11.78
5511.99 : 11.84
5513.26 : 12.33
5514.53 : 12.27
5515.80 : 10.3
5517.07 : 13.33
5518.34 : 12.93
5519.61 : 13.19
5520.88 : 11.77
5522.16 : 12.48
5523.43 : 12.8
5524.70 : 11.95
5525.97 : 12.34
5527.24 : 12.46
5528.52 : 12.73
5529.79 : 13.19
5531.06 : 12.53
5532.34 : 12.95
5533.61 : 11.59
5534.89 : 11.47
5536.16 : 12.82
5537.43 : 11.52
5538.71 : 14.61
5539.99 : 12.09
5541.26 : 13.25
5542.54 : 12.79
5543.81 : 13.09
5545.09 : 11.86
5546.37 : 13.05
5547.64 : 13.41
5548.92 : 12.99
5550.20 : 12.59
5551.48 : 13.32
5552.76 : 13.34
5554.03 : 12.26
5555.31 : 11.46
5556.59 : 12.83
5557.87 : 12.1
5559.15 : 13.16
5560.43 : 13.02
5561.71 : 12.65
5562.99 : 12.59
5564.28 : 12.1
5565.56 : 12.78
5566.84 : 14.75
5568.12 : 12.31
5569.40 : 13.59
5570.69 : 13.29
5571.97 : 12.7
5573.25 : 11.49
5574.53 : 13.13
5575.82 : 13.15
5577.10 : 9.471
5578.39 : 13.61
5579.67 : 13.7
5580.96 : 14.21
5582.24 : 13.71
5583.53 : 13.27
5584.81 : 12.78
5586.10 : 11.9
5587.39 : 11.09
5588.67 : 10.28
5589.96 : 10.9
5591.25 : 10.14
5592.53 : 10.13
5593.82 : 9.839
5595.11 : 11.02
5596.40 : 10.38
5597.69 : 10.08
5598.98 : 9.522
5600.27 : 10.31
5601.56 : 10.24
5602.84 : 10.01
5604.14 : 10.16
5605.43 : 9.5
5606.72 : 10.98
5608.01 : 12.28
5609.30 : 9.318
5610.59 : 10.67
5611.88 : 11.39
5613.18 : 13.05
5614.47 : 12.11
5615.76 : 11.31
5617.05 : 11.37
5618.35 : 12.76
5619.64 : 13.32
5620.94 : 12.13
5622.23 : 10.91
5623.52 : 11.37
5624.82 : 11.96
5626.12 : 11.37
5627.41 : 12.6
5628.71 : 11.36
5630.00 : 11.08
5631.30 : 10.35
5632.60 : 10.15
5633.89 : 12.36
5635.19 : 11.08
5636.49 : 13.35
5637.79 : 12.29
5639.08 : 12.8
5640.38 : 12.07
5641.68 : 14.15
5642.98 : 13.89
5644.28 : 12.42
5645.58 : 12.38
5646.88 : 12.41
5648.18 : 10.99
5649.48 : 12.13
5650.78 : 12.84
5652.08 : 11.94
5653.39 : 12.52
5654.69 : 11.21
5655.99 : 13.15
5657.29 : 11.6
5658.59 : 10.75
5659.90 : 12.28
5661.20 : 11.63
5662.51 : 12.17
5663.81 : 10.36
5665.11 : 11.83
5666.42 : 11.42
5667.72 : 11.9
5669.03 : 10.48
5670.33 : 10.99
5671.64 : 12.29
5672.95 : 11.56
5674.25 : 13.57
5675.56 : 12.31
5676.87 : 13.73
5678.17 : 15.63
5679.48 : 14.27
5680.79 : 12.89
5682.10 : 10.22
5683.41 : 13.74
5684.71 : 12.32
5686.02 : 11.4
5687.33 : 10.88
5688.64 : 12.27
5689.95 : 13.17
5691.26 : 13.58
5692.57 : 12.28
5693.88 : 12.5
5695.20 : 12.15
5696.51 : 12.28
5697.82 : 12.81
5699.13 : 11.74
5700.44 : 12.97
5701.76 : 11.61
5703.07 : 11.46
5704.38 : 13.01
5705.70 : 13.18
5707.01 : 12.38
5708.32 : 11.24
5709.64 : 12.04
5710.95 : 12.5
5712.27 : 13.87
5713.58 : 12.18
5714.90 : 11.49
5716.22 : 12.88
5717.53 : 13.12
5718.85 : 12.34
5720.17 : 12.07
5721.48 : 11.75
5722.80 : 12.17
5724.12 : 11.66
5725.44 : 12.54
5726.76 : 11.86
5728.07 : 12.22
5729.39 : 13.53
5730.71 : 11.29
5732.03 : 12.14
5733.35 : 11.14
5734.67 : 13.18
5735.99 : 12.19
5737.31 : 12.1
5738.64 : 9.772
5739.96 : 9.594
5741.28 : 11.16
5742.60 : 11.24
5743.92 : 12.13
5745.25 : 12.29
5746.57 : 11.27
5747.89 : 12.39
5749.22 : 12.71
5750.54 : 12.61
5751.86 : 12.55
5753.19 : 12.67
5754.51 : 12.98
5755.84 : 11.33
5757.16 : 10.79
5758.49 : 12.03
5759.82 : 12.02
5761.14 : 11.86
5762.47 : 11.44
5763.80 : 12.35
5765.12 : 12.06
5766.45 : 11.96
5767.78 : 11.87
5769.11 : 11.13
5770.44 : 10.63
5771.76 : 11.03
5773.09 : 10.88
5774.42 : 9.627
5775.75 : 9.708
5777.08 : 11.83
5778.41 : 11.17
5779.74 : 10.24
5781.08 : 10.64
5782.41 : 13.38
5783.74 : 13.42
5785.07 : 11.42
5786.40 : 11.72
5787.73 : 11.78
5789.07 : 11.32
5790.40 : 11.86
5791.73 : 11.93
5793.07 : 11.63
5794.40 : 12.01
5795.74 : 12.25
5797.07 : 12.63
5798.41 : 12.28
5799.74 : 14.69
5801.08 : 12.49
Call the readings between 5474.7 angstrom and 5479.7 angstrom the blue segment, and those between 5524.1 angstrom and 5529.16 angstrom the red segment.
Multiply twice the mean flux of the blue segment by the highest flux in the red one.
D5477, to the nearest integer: 325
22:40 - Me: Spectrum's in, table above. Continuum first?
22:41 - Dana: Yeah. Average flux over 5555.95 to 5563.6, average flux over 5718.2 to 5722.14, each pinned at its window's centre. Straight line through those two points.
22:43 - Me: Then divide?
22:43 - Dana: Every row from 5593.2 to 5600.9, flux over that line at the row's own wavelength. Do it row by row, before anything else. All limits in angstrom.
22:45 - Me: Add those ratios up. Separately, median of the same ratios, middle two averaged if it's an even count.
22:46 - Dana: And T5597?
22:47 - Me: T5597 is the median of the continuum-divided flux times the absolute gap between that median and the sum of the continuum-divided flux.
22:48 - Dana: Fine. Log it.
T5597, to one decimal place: 3.3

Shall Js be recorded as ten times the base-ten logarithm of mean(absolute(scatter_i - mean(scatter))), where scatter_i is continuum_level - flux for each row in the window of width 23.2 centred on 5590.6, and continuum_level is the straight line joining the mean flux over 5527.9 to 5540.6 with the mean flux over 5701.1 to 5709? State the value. 1.1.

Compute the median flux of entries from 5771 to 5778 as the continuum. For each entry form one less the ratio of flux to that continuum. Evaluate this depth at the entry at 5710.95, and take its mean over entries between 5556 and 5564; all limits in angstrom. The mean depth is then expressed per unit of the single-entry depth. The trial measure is 1.1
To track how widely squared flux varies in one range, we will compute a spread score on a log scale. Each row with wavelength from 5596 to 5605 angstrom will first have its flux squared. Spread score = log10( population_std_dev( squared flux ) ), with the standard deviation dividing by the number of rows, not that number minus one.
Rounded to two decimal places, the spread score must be 0.72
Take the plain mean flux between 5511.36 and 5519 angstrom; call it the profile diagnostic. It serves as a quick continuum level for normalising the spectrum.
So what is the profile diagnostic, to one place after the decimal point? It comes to 12.2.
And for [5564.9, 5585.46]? 13.0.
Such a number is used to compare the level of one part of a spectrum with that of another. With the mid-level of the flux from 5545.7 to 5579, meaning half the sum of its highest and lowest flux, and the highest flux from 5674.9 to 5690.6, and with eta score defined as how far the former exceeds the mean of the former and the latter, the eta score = -1.8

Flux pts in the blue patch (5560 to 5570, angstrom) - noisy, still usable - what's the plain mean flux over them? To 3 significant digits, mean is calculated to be 13.0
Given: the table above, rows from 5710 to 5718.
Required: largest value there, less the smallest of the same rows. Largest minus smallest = 2.4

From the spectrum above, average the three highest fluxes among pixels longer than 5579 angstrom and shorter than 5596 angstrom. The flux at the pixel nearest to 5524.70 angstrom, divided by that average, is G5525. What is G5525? 0.86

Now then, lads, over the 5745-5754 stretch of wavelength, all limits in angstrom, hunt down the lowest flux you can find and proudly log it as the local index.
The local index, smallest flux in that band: 11.27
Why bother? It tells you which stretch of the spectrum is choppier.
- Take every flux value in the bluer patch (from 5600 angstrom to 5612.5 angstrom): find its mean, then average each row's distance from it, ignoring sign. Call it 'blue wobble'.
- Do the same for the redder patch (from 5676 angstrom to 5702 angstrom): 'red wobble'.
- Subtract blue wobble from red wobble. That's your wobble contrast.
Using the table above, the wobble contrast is 0.24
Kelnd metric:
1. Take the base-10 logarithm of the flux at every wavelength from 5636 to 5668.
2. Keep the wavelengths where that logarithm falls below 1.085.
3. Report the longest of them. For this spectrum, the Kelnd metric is 5667.72 angstrom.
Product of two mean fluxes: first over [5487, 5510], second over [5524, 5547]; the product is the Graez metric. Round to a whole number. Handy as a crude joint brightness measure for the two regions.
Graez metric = 157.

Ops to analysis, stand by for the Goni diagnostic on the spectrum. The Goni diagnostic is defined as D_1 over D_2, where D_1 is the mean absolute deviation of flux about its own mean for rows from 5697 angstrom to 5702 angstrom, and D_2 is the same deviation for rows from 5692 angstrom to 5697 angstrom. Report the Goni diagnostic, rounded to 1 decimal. 6.2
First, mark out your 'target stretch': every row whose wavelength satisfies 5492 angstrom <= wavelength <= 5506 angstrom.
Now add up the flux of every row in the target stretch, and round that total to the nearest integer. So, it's 140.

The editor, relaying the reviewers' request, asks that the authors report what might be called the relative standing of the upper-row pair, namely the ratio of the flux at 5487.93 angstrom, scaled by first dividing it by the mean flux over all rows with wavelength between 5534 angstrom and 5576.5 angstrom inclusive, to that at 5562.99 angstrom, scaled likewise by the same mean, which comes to 0.94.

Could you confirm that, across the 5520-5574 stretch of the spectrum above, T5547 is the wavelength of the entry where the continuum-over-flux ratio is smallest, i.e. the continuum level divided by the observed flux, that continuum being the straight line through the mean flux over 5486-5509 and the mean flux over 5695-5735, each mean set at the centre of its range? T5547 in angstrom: 5566.84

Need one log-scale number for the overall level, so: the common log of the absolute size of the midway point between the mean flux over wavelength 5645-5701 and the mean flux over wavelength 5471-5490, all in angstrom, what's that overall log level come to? 1.08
